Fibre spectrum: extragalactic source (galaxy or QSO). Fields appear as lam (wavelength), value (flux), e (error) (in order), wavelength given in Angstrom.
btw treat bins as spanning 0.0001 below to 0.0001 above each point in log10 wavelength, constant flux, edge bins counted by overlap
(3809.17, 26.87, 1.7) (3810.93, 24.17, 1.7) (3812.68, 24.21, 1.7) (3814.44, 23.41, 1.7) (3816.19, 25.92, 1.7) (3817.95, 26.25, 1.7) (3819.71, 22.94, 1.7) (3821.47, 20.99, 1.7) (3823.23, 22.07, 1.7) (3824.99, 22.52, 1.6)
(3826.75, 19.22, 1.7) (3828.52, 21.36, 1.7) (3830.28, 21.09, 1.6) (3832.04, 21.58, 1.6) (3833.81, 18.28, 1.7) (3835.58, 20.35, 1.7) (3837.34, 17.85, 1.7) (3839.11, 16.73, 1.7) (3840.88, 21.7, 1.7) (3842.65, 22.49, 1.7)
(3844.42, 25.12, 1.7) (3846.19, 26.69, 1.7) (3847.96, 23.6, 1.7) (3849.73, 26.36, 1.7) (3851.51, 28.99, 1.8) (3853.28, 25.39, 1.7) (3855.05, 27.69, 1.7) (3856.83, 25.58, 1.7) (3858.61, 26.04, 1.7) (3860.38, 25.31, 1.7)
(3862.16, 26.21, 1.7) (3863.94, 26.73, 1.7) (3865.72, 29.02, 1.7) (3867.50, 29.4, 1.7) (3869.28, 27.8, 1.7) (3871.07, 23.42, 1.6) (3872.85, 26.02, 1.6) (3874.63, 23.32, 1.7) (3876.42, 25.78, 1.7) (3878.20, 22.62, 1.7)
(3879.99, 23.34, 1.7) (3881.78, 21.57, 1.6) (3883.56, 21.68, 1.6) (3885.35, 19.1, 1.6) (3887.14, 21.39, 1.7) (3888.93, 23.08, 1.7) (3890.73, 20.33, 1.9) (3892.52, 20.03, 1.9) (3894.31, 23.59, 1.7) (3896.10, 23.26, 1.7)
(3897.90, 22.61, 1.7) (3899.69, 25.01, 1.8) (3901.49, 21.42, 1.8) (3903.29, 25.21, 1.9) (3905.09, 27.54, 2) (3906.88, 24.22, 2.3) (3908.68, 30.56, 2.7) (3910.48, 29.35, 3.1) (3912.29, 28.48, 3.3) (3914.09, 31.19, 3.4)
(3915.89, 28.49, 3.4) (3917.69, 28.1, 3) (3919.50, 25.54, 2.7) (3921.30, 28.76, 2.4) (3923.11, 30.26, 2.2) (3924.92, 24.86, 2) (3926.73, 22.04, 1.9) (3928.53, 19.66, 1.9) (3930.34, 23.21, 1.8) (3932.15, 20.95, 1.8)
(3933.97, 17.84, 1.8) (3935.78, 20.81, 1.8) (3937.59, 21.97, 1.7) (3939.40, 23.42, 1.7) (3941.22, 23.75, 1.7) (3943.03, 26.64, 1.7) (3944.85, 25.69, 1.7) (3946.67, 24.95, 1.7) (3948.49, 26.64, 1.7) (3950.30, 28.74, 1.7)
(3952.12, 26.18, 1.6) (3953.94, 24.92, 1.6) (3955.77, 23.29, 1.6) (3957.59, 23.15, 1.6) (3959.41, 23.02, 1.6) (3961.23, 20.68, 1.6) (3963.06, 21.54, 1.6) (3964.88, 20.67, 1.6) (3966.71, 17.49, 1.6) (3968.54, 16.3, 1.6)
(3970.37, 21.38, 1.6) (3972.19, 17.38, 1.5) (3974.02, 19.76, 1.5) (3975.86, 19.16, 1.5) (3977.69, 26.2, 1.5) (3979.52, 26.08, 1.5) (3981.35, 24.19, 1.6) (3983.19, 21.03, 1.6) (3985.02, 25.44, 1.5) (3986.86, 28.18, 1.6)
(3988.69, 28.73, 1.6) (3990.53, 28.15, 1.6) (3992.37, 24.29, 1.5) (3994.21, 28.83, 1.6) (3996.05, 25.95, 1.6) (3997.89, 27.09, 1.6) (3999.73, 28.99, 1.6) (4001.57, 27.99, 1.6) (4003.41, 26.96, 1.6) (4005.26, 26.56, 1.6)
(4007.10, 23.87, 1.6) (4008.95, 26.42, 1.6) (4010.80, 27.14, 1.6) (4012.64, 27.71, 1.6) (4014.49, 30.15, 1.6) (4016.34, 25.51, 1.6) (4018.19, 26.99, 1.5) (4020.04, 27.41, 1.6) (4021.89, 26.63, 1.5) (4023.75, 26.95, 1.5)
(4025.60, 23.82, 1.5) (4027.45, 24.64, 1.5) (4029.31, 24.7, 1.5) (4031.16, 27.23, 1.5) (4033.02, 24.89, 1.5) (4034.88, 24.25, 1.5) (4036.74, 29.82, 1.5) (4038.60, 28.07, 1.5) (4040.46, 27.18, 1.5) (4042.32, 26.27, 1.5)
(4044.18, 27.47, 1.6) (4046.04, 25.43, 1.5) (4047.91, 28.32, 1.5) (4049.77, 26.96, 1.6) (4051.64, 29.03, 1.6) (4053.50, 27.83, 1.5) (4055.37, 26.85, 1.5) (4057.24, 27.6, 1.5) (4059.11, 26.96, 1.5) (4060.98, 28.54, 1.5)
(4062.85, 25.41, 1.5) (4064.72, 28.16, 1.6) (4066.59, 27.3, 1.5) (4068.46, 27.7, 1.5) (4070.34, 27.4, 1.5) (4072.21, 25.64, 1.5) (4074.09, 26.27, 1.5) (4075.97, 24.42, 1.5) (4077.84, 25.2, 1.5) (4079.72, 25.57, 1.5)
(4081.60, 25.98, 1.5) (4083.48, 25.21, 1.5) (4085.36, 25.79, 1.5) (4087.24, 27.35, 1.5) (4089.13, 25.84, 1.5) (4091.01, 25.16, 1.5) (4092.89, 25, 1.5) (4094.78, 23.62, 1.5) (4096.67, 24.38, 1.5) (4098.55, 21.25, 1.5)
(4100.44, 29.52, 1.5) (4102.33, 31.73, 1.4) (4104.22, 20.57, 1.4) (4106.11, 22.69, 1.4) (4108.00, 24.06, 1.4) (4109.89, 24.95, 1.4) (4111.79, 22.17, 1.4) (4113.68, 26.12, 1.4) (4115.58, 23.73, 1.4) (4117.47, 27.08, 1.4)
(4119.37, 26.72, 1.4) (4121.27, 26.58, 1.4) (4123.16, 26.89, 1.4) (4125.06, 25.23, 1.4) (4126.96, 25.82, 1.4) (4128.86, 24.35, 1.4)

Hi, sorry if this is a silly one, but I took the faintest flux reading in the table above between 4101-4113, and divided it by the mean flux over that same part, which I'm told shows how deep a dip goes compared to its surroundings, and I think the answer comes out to 0.84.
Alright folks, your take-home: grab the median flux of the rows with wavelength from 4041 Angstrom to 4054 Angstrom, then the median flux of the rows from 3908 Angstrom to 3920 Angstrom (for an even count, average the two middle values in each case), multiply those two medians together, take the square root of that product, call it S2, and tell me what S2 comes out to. 28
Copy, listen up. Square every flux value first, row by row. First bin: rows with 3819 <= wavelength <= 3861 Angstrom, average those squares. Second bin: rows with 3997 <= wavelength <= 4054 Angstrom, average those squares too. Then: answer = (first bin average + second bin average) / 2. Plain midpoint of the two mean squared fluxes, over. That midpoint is 629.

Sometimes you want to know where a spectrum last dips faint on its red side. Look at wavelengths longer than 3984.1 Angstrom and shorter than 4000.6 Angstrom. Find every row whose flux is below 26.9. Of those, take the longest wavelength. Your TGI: 3996.05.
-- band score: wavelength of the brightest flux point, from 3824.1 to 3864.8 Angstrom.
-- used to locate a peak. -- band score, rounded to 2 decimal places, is 3851.51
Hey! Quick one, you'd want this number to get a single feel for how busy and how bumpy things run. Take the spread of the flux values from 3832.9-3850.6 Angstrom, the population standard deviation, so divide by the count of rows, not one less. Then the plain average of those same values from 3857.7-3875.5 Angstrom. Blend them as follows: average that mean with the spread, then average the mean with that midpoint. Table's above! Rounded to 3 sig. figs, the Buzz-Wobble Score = 20.6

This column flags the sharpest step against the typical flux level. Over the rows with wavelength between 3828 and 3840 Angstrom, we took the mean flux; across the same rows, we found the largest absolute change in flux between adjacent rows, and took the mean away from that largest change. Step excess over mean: -16.3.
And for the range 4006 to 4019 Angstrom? -22.2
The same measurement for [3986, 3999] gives -22.8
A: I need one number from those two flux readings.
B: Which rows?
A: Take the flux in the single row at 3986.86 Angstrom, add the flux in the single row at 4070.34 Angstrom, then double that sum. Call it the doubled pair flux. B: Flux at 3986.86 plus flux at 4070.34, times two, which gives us 111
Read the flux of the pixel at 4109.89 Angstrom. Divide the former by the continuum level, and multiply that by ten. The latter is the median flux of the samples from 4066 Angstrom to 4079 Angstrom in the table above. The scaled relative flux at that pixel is 9.5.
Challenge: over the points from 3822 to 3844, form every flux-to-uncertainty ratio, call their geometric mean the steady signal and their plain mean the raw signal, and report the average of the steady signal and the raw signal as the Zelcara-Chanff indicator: 12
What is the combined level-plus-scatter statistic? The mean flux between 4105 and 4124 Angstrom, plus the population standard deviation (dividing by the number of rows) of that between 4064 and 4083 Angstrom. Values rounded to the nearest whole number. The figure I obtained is 26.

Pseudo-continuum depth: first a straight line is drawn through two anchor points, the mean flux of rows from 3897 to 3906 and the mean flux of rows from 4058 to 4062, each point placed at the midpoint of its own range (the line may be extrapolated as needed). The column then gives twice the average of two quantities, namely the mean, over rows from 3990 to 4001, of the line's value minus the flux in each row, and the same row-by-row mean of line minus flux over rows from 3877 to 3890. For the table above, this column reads 1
